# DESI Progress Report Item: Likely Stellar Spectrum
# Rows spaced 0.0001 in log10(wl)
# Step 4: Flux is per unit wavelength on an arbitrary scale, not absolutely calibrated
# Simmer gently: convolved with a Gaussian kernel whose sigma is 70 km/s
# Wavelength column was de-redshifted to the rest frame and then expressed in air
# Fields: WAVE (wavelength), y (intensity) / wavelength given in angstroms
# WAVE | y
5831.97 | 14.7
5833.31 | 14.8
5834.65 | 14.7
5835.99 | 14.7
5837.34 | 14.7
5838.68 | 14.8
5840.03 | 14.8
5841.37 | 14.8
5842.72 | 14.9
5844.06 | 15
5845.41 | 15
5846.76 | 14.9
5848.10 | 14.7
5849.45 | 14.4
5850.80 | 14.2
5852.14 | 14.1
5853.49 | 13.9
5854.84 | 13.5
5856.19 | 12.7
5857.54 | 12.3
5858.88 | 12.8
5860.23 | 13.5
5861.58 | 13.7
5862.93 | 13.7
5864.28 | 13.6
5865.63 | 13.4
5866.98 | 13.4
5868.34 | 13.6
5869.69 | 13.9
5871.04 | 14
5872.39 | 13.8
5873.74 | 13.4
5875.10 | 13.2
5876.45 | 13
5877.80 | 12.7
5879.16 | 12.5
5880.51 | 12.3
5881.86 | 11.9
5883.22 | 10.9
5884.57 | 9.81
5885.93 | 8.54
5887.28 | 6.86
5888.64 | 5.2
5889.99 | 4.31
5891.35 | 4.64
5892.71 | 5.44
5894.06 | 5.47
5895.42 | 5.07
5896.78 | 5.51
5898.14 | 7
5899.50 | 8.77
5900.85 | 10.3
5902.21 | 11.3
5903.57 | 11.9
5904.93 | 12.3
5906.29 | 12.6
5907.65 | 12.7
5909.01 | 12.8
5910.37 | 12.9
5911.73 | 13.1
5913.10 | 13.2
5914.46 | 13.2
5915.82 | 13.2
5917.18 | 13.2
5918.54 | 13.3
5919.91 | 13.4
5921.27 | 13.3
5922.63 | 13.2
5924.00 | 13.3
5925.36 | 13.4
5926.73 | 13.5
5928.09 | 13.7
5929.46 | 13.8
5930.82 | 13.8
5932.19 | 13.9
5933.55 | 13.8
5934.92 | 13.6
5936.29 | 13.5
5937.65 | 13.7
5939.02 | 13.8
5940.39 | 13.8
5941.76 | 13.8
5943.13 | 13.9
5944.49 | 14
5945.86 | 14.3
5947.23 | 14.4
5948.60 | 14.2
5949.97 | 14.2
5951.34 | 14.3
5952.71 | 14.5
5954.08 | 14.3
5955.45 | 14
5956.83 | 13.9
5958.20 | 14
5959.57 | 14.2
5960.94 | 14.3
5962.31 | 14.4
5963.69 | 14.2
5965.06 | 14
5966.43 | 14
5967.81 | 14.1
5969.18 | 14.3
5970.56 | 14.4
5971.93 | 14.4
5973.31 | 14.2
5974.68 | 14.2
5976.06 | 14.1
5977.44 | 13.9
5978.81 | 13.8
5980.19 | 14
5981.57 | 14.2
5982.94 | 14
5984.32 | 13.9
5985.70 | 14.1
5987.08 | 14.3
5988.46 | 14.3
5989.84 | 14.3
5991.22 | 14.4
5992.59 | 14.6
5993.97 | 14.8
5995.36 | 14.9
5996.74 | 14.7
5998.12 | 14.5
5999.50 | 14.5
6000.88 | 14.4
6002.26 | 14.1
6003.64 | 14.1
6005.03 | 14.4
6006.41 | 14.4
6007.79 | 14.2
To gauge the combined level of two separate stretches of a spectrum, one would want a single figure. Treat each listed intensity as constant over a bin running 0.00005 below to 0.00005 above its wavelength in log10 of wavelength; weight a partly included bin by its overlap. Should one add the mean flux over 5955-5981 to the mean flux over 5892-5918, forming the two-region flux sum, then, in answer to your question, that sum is 24.7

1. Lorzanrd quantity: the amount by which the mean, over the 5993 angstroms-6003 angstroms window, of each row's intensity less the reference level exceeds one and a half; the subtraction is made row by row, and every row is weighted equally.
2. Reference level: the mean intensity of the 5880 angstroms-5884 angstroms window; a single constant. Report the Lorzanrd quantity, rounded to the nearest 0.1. 1.4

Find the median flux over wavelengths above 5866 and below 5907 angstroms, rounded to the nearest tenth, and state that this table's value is 11.6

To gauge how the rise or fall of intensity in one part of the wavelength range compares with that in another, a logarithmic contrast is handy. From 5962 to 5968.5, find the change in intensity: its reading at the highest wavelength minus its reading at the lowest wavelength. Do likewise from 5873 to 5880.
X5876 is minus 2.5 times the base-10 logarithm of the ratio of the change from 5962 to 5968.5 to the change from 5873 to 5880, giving 1.2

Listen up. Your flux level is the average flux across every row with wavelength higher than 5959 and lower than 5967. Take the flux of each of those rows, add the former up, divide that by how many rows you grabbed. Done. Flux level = 14.2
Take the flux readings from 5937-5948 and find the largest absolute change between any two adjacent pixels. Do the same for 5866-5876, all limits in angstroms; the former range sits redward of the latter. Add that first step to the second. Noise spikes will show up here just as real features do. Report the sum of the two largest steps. 0.7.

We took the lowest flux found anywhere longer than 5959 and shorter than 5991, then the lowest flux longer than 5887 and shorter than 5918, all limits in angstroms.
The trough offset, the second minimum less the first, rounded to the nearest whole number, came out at -9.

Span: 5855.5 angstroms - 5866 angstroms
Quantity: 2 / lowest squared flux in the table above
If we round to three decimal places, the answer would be 0.013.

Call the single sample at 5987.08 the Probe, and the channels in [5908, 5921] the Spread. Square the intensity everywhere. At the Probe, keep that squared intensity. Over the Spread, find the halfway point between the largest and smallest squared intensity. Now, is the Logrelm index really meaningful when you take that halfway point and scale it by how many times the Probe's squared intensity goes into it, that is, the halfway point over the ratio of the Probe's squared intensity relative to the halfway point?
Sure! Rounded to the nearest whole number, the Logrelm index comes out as 144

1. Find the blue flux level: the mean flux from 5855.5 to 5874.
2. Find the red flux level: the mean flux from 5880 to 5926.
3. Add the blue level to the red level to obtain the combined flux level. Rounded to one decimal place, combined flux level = 23.8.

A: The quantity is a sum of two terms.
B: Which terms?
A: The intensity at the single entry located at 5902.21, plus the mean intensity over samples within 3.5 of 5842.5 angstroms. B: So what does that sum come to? 26.2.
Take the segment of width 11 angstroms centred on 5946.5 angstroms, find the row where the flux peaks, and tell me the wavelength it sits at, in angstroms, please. 5947.23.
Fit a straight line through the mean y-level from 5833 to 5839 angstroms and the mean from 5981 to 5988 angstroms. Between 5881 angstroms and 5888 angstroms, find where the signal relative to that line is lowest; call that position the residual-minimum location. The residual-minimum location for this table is 5887.28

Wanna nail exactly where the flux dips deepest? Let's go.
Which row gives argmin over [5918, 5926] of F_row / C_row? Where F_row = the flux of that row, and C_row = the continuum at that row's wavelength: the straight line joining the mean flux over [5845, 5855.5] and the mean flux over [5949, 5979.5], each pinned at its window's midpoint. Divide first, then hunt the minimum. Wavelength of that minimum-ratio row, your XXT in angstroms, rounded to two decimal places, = 5922.63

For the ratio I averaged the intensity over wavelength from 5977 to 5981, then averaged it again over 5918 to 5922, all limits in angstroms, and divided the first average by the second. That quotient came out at 1.04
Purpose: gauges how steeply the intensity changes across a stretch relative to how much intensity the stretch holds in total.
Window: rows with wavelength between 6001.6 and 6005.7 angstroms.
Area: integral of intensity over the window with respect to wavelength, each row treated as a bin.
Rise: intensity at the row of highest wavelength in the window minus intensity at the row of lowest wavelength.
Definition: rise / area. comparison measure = 0.005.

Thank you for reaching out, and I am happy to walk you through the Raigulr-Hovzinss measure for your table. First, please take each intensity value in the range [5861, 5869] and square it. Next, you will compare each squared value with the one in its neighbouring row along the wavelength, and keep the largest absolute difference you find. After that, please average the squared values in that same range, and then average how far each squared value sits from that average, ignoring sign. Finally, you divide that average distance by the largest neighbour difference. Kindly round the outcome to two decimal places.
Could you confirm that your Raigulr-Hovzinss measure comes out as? 0.56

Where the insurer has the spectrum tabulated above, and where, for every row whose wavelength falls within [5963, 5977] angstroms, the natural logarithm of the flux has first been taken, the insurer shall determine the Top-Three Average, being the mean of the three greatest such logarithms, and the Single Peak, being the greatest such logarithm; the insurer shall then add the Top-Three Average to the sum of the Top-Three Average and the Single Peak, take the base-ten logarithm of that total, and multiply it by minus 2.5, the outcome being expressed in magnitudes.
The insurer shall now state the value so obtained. -2.26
